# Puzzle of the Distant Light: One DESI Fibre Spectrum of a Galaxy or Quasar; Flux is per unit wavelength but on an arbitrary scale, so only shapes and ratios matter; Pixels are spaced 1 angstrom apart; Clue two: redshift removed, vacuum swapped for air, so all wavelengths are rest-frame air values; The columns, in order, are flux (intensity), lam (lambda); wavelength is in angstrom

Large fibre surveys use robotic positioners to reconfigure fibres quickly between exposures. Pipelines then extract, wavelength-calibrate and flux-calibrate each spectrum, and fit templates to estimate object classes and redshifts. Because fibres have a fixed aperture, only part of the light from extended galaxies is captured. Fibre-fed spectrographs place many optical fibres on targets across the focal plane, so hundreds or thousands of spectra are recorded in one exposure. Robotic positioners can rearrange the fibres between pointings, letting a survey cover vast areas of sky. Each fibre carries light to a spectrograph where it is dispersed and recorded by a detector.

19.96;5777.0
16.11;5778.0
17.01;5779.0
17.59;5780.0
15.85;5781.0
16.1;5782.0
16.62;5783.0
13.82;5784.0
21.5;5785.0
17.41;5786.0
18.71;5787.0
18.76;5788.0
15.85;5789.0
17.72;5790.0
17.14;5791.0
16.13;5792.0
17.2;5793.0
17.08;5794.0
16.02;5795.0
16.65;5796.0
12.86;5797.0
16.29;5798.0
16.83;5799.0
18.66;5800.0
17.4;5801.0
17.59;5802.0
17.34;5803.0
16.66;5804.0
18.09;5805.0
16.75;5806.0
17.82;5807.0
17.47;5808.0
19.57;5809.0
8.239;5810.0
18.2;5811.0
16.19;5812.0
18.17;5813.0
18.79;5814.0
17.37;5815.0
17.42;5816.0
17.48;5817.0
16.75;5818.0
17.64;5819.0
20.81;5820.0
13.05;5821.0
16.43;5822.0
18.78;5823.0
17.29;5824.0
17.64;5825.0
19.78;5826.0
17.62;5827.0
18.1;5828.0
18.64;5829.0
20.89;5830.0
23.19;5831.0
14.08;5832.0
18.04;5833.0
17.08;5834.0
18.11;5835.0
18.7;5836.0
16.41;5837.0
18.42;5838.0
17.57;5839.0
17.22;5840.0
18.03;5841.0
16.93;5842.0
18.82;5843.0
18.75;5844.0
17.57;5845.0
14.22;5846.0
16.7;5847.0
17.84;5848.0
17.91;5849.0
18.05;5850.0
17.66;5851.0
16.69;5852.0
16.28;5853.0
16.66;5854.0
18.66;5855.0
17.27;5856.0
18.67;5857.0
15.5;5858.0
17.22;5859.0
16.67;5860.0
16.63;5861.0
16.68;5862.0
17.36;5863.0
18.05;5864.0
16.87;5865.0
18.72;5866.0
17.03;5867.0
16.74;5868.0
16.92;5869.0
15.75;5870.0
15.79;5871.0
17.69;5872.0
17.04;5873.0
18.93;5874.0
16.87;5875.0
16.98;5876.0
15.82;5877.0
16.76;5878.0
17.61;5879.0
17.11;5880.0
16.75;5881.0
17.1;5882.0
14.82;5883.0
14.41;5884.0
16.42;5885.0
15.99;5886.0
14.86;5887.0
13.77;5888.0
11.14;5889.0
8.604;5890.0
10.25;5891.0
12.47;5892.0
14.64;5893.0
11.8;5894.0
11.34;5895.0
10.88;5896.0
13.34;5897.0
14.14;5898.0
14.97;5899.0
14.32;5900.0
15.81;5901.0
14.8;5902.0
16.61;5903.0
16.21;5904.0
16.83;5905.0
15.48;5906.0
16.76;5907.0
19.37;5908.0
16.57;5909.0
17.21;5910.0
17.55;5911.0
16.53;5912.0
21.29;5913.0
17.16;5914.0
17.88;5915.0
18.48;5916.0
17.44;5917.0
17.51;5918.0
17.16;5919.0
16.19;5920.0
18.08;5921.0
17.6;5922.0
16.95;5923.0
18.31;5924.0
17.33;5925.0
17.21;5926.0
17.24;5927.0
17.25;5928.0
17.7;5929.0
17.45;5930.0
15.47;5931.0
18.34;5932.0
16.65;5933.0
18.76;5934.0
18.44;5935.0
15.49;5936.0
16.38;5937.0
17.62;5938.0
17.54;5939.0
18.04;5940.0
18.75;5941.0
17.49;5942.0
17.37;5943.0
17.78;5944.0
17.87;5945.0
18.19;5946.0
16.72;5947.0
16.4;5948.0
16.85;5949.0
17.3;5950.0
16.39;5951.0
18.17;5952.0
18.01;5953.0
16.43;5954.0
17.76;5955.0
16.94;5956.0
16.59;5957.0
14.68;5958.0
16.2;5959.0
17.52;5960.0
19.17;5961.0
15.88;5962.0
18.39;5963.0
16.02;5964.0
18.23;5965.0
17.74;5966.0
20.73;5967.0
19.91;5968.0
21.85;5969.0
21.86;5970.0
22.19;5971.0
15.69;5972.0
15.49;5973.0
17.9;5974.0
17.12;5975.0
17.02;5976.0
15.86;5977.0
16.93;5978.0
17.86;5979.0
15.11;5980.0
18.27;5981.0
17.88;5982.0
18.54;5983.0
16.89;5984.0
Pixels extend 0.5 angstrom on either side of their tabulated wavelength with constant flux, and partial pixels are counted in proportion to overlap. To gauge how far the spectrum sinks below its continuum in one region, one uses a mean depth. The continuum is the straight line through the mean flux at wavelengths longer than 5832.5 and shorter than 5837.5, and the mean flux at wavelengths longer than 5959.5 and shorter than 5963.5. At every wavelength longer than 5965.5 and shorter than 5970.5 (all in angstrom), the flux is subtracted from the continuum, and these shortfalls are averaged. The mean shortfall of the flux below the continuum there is -2.7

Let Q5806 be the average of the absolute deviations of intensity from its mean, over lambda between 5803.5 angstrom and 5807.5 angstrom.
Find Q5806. 0.6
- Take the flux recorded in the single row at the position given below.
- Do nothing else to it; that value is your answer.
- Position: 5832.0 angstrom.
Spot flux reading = 14.08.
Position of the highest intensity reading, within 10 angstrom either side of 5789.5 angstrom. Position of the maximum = 5785.0 angstrom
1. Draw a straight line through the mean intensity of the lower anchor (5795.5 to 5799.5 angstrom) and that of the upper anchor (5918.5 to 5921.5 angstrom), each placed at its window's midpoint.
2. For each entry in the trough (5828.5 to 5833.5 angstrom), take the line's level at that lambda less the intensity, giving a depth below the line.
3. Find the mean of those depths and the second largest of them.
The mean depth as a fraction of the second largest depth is 1.49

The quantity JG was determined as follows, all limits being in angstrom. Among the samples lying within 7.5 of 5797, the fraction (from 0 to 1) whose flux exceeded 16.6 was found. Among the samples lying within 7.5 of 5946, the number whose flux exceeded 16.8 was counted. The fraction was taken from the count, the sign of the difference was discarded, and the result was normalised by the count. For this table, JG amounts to 0.939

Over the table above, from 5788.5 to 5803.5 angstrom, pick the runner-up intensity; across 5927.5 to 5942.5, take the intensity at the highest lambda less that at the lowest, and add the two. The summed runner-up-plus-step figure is 18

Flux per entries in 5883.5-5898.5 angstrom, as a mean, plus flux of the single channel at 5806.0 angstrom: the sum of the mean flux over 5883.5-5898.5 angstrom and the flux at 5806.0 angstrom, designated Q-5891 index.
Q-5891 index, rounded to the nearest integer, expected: 30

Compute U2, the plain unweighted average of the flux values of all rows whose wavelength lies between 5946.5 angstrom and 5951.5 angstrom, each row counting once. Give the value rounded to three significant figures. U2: 16.7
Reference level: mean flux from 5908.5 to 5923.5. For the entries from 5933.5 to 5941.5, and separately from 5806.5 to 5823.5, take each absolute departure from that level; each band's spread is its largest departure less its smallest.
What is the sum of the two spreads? 11.3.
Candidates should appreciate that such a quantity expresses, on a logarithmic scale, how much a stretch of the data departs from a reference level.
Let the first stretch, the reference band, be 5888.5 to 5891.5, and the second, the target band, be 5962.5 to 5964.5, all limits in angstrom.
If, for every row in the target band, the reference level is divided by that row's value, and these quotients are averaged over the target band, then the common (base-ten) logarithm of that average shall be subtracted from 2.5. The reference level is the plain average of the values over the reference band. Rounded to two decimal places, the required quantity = 2.73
